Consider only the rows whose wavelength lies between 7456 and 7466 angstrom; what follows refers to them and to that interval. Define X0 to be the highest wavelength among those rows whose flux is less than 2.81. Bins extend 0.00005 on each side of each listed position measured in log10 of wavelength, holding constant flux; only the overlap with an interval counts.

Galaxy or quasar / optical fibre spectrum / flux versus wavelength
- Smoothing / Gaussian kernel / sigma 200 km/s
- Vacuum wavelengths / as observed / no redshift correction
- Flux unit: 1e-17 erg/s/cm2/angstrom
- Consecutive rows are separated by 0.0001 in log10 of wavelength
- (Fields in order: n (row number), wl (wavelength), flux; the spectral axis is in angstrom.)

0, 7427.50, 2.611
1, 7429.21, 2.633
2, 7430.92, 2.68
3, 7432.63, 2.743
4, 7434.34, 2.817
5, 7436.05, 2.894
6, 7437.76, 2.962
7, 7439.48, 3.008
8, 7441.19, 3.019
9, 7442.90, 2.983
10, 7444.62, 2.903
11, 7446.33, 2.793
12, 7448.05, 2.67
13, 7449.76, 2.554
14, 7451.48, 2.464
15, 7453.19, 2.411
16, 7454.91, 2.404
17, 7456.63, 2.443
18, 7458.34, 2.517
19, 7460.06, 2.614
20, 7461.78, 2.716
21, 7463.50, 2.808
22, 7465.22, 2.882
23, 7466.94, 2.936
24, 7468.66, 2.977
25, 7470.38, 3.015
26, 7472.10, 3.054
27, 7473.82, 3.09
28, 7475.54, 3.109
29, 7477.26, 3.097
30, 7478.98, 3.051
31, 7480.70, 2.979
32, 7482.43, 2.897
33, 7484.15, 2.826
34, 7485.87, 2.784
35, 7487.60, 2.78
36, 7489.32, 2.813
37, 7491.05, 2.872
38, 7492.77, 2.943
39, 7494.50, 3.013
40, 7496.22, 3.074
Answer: 7463.50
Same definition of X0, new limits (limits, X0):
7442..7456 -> 7454.91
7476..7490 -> 7487.60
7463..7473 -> 7463.50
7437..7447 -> 7446.33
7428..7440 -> 7432.63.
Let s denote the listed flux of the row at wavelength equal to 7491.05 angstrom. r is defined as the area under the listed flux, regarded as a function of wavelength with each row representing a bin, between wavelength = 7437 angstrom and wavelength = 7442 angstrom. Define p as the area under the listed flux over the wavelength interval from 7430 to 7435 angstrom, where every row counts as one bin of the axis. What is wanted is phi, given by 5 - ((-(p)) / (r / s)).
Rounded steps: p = 13.7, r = 15.0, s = 2.872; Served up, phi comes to 7.6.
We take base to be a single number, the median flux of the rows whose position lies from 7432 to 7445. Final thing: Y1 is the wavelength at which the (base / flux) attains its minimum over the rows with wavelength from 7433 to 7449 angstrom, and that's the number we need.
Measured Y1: 7441.19 angstrom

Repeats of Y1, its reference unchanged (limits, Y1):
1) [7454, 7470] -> 7468.66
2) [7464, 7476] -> 7475.54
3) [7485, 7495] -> 7494.50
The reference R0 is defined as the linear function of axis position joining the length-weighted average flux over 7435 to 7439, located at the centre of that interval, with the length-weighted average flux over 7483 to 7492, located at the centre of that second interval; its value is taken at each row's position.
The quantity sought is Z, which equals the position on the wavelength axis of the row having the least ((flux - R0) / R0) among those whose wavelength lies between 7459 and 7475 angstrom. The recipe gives 7460.06 angstrom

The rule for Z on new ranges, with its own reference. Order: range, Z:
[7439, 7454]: 7453.19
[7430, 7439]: 7430.92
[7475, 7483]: 7482.43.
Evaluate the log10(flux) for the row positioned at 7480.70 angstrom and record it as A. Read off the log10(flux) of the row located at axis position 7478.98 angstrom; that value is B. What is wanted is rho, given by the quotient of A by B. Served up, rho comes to 0.98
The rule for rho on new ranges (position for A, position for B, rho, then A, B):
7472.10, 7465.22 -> 1.05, 0.48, 0.460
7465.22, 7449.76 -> 1.13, 0.46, 0.407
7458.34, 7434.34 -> 0.89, 0.40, 0.450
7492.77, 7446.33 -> 1.05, 0.47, 0.446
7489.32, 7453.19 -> 1.18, 0.45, 0.382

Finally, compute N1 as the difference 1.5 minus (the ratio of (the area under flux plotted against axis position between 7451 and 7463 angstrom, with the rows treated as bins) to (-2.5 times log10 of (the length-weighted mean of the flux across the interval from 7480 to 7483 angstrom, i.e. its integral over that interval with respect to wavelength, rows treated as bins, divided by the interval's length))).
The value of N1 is 27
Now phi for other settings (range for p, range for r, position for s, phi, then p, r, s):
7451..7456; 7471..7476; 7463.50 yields 7.2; 12.1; 15.4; 2.808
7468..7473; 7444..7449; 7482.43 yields 8.1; 15.1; 13.9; 2.897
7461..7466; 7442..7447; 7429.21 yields 7.5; 14.0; 14.5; 2.633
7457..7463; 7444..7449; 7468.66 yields 8.4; 15.7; 13.9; 2.977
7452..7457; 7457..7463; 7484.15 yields 7.2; 12.1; 15.7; 2.826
